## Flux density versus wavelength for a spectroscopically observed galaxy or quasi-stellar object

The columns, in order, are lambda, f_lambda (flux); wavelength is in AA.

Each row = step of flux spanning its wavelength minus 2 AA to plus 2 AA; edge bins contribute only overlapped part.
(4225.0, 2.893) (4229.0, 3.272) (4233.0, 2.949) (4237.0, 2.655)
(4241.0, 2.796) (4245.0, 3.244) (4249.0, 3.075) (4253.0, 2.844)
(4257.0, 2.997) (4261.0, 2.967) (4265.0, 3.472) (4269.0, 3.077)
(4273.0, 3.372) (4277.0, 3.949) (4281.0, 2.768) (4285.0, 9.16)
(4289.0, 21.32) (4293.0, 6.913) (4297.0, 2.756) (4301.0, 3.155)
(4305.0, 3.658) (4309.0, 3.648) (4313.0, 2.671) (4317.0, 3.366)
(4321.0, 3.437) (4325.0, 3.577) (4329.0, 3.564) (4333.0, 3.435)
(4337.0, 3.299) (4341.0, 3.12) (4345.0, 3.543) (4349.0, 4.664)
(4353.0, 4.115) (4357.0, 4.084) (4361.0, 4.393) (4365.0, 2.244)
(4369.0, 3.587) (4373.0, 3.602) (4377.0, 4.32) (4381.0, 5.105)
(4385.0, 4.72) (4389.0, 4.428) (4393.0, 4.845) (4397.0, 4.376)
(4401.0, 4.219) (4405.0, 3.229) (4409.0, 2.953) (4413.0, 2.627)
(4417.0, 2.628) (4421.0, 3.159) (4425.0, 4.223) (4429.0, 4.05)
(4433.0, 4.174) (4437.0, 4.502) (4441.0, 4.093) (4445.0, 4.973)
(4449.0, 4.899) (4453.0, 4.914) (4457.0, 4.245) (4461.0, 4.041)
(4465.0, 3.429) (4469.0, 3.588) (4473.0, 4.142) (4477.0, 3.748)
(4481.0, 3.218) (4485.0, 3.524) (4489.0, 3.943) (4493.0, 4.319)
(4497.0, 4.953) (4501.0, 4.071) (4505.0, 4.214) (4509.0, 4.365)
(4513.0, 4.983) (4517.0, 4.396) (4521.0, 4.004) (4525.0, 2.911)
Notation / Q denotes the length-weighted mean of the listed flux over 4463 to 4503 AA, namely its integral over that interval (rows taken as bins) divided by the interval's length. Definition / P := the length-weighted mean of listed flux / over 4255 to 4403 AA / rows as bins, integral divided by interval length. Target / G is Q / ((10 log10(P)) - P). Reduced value 1.91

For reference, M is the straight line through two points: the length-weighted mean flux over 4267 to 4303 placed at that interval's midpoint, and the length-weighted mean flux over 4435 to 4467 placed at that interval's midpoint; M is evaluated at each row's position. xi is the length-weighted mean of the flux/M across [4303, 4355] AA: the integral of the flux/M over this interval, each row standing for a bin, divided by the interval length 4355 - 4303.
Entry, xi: 0.62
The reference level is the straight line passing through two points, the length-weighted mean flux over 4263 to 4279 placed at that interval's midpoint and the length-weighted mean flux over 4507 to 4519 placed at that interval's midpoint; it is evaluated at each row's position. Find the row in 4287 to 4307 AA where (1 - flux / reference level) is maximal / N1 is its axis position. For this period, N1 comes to 4297.0 AA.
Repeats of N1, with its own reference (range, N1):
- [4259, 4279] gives 4261.0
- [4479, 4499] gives 4481.0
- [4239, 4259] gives 4241.0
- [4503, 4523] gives 4521.0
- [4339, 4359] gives 4341.0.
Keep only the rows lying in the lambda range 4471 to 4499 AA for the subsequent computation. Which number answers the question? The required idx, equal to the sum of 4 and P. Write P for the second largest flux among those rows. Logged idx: 8.3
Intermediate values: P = 4.319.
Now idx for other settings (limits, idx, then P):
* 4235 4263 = 7.1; 3.075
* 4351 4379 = 8.3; 4.32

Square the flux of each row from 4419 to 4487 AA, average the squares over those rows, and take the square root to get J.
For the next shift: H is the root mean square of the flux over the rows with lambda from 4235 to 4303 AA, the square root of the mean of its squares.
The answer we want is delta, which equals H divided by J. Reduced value 1.6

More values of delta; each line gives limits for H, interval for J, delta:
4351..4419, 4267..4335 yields 0.6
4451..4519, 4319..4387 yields 1.1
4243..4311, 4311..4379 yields 1.8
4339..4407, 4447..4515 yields 1.0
